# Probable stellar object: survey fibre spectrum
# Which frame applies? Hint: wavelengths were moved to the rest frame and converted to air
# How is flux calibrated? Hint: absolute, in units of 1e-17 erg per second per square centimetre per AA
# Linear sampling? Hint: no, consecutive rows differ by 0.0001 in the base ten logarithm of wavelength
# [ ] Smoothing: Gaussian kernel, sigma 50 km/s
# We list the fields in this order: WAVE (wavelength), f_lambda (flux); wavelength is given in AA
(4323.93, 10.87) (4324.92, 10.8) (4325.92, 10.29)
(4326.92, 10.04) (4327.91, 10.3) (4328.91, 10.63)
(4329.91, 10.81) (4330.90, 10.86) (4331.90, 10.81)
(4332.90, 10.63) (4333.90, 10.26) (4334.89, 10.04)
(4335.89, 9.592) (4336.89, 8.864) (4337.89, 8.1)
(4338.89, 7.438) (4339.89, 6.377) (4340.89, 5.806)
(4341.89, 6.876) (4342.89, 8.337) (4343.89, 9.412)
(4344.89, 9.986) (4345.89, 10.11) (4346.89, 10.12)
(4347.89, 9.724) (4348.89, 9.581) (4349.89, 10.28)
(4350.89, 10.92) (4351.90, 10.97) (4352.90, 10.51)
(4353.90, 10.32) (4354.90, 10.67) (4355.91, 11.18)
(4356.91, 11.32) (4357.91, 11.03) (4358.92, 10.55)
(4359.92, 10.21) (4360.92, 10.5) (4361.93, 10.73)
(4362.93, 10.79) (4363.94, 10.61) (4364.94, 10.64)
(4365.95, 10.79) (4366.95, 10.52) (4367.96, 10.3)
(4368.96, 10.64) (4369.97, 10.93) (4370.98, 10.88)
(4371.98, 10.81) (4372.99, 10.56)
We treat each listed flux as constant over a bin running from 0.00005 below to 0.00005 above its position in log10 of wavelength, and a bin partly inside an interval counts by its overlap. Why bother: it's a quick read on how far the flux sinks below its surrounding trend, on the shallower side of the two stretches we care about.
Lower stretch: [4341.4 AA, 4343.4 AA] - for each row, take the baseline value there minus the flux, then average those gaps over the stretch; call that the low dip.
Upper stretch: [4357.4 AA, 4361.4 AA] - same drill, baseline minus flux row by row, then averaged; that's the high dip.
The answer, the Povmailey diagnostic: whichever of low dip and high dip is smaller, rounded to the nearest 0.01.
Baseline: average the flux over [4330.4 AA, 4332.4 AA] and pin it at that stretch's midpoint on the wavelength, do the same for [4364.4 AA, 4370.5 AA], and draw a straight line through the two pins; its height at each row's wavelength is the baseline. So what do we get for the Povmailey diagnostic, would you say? 0.11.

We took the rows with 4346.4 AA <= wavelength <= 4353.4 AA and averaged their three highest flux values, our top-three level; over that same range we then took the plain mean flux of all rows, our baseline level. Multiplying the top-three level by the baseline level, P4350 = 111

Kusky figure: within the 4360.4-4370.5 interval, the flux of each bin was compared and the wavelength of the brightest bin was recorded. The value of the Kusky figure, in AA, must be 4369.97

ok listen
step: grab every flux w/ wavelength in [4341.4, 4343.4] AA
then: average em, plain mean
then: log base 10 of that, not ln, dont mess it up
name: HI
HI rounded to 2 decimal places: 0.88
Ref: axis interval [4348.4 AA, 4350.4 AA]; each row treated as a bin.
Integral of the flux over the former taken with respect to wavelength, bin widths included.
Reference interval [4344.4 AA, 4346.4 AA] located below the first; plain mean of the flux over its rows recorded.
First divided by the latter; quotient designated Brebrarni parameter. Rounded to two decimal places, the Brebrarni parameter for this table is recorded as 1.98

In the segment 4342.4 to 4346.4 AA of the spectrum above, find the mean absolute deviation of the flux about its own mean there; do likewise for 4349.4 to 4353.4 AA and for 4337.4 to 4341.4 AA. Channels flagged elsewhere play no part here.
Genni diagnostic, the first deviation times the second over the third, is 0.2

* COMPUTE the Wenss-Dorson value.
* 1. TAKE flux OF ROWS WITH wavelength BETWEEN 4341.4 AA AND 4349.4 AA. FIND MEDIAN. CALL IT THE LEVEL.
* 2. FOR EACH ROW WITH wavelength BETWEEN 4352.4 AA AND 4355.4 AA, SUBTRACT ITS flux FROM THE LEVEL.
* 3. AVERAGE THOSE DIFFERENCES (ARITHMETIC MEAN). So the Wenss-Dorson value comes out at -0.85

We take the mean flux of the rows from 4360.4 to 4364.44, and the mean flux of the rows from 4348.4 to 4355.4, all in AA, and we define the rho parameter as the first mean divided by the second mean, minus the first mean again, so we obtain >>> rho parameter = -9.64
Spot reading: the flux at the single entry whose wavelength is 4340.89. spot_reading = 5.806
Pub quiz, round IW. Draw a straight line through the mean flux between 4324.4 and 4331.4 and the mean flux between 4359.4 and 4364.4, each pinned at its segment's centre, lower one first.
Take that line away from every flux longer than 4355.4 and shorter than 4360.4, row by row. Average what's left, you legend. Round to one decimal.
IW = 0.3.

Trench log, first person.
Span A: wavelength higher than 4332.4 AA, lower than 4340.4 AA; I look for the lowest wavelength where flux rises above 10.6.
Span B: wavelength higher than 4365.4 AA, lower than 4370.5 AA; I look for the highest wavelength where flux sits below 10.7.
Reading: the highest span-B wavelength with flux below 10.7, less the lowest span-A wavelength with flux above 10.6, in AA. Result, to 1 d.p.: 36.1 AA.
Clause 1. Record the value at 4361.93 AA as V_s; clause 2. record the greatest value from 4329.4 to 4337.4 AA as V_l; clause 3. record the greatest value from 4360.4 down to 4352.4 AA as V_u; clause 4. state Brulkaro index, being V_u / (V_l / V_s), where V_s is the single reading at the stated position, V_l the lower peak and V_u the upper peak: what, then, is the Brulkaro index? 11.2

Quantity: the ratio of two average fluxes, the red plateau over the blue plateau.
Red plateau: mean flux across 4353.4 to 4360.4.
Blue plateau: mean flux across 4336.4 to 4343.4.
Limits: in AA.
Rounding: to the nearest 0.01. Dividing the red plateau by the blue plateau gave 1.45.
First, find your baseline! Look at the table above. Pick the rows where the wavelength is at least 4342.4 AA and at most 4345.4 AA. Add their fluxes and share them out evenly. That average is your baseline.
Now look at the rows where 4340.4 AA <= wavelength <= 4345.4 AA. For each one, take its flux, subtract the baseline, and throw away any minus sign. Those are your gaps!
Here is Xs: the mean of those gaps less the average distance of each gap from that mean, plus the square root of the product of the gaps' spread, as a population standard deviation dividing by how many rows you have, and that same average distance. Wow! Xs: 1.57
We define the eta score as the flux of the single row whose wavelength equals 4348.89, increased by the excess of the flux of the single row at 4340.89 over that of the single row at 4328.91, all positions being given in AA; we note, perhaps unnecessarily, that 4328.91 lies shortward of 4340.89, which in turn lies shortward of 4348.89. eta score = 4.8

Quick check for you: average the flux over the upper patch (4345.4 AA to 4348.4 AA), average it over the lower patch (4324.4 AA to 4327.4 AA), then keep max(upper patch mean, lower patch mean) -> 10.38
